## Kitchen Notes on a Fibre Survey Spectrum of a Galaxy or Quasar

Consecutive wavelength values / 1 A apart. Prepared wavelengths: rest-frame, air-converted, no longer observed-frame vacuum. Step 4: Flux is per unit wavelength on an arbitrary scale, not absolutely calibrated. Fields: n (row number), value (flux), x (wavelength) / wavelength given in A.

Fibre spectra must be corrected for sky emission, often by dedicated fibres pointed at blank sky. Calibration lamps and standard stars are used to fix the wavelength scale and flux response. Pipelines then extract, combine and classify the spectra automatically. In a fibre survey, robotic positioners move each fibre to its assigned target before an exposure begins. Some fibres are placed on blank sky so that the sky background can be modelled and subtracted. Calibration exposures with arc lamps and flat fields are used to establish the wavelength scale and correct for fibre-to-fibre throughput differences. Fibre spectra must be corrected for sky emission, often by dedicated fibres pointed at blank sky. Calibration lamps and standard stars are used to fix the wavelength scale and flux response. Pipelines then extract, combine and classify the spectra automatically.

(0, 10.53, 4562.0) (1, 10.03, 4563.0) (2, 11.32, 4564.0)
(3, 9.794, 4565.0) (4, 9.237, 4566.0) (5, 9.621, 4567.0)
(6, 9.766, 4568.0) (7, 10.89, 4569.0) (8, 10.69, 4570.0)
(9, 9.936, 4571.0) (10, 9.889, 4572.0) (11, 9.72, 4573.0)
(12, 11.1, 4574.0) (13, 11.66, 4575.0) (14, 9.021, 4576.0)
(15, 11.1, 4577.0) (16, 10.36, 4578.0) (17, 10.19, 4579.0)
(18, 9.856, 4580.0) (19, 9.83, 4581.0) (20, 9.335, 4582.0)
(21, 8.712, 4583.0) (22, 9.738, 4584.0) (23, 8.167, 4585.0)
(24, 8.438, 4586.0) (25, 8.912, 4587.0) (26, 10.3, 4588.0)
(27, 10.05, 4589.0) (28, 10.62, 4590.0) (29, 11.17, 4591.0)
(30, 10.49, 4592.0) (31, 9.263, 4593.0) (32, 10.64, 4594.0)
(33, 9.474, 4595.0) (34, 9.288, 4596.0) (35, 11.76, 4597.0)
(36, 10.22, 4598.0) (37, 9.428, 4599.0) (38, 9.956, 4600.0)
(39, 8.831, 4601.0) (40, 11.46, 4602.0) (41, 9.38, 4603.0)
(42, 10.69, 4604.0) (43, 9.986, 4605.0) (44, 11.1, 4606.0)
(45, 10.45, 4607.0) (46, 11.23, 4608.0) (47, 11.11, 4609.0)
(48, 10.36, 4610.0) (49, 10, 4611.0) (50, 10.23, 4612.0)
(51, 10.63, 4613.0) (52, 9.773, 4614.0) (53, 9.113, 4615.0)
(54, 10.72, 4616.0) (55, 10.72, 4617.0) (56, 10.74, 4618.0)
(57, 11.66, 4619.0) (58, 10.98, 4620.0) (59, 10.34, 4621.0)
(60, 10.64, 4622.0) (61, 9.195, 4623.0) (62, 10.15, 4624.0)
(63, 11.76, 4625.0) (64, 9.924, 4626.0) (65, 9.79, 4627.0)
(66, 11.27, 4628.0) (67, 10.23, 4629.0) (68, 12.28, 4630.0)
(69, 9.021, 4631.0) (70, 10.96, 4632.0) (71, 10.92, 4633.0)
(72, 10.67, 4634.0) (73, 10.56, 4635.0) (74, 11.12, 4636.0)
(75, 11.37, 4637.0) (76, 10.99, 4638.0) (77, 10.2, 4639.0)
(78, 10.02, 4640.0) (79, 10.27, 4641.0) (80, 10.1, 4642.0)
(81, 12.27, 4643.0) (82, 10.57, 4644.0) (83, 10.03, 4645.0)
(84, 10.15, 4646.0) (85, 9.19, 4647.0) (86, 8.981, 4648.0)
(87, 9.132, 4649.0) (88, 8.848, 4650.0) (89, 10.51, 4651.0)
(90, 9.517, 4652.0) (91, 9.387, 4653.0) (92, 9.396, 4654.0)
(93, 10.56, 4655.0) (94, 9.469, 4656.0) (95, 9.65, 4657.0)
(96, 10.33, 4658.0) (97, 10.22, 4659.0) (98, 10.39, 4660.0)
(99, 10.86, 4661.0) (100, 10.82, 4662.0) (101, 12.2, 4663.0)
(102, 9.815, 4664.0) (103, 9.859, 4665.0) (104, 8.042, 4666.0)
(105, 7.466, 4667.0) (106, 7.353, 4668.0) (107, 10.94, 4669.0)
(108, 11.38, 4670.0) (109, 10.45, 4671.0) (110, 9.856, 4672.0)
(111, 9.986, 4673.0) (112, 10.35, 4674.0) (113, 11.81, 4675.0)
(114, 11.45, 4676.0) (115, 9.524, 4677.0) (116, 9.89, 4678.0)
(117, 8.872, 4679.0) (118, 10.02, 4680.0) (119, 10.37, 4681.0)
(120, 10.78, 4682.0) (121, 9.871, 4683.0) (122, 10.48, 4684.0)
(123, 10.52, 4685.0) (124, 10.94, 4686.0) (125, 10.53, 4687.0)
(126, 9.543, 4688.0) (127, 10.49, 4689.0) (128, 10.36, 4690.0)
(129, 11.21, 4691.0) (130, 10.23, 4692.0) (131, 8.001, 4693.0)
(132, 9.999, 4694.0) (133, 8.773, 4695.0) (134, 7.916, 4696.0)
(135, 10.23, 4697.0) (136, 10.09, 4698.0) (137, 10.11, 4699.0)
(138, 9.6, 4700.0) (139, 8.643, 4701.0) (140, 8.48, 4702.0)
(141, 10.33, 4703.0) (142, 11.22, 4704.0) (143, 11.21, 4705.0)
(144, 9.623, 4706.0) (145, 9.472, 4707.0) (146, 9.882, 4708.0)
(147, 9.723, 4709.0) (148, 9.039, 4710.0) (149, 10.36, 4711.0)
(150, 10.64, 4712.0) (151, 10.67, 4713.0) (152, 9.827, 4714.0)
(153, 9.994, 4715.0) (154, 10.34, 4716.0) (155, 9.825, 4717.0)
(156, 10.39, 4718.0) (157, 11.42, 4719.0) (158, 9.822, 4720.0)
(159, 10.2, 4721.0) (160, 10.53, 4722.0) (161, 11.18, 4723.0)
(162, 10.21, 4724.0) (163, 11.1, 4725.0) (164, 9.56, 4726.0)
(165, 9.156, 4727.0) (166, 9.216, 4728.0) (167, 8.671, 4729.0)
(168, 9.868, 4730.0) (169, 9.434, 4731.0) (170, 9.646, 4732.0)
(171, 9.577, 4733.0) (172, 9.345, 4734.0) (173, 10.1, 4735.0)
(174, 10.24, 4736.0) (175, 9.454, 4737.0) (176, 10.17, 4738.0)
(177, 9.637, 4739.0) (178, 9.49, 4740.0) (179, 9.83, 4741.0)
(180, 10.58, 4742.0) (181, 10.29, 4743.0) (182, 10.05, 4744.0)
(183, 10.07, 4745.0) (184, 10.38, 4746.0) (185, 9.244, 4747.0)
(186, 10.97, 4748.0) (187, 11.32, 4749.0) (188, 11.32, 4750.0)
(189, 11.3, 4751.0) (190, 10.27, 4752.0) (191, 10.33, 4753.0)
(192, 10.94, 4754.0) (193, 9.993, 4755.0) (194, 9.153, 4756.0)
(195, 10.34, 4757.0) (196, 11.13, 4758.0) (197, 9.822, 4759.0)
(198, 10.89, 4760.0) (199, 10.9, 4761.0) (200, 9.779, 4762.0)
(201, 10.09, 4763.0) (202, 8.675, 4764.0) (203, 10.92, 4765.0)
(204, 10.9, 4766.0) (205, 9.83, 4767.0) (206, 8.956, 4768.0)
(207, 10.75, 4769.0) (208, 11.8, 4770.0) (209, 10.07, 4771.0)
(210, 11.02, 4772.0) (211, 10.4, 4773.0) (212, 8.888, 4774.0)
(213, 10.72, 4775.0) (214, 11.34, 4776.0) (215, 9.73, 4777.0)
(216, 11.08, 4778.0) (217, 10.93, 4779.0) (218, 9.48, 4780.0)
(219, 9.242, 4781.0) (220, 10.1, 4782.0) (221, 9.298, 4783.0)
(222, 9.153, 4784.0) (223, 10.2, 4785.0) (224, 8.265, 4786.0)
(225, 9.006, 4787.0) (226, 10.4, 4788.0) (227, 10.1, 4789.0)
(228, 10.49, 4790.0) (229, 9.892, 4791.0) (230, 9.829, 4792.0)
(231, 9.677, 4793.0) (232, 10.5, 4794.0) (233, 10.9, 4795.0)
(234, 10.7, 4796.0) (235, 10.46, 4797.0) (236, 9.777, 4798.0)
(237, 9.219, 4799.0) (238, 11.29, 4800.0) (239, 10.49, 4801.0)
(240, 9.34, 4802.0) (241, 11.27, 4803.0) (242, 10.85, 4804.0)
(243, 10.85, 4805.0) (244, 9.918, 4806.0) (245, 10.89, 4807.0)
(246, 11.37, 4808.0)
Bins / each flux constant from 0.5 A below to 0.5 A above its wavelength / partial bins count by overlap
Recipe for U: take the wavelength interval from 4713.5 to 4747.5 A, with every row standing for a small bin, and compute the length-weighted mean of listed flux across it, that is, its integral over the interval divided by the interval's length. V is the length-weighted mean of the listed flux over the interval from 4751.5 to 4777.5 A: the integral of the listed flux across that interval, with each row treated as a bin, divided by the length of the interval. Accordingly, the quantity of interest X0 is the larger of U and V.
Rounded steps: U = 10.0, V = 10.3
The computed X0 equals 10.3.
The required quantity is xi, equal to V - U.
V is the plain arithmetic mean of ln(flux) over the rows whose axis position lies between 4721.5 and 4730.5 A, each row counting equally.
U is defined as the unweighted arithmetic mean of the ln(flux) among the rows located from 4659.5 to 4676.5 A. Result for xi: -0.017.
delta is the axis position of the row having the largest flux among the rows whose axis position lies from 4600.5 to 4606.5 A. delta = 4602.0 A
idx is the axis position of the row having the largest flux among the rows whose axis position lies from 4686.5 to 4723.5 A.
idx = 4719.0 A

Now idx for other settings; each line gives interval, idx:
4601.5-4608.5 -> 4602.0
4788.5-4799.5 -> 4795.0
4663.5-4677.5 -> 4675.0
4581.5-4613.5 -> 4597.0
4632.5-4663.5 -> 4643.0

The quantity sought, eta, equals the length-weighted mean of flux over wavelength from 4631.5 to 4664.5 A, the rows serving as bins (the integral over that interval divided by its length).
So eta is 10.3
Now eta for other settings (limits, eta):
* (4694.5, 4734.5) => 9.9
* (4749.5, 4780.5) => 10.4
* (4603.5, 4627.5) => 10.5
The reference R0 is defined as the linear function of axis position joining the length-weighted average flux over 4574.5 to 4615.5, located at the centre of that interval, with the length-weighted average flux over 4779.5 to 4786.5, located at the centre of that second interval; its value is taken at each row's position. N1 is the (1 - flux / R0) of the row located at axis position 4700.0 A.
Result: 0.01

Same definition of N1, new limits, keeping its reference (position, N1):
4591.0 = -0.11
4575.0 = -0.15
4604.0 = -0.07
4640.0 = -0.01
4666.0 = 0.18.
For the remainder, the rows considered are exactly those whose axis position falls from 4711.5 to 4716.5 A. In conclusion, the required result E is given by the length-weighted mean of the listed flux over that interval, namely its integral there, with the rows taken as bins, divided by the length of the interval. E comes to 10.3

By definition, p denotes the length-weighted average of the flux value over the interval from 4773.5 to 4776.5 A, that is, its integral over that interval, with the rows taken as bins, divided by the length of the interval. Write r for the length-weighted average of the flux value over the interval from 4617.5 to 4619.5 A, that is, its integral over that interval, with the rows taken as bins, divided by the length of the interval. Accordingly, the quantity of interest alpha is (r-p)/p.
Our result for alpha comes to 0.09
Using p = 10.3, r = 11.2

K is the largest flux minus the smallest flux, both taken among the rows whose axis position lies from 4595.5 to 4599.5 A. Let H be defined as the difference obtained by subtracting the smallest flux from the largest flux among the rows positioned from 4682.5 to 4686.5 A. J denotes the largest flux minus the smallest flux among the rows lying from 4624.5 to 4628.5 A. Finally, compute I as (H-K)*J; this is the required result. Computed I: -2.8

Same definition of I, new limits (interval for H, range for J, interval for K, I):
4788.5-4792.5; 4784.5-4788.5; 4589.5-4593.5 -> -2.7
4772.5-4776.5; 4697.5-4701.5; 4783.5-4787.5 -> 0.8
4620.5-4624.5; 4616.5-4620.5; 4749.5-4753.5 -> 0.4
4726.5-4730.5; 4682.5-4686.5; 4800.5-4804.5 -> -0.8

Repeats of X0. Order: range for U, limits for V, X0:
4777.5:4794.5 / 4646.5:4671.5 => 9.9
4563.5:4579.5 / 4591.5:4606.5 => 10.3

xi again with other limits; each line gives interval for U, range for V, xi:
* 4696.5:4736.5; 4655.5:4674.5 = -0.006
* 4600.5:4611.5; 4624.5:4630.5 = 0.042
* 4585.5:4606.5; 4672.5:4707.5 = -0.005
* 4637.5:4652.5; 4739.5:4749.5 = 0.019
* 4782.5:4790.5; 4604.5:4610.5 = 0.110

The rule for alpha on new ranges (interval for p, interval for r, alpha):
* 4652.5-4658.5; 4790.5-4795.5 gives 0.04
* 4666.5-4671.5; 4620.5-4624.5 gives 0.06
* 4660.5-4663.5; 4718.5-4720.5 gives -0.06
